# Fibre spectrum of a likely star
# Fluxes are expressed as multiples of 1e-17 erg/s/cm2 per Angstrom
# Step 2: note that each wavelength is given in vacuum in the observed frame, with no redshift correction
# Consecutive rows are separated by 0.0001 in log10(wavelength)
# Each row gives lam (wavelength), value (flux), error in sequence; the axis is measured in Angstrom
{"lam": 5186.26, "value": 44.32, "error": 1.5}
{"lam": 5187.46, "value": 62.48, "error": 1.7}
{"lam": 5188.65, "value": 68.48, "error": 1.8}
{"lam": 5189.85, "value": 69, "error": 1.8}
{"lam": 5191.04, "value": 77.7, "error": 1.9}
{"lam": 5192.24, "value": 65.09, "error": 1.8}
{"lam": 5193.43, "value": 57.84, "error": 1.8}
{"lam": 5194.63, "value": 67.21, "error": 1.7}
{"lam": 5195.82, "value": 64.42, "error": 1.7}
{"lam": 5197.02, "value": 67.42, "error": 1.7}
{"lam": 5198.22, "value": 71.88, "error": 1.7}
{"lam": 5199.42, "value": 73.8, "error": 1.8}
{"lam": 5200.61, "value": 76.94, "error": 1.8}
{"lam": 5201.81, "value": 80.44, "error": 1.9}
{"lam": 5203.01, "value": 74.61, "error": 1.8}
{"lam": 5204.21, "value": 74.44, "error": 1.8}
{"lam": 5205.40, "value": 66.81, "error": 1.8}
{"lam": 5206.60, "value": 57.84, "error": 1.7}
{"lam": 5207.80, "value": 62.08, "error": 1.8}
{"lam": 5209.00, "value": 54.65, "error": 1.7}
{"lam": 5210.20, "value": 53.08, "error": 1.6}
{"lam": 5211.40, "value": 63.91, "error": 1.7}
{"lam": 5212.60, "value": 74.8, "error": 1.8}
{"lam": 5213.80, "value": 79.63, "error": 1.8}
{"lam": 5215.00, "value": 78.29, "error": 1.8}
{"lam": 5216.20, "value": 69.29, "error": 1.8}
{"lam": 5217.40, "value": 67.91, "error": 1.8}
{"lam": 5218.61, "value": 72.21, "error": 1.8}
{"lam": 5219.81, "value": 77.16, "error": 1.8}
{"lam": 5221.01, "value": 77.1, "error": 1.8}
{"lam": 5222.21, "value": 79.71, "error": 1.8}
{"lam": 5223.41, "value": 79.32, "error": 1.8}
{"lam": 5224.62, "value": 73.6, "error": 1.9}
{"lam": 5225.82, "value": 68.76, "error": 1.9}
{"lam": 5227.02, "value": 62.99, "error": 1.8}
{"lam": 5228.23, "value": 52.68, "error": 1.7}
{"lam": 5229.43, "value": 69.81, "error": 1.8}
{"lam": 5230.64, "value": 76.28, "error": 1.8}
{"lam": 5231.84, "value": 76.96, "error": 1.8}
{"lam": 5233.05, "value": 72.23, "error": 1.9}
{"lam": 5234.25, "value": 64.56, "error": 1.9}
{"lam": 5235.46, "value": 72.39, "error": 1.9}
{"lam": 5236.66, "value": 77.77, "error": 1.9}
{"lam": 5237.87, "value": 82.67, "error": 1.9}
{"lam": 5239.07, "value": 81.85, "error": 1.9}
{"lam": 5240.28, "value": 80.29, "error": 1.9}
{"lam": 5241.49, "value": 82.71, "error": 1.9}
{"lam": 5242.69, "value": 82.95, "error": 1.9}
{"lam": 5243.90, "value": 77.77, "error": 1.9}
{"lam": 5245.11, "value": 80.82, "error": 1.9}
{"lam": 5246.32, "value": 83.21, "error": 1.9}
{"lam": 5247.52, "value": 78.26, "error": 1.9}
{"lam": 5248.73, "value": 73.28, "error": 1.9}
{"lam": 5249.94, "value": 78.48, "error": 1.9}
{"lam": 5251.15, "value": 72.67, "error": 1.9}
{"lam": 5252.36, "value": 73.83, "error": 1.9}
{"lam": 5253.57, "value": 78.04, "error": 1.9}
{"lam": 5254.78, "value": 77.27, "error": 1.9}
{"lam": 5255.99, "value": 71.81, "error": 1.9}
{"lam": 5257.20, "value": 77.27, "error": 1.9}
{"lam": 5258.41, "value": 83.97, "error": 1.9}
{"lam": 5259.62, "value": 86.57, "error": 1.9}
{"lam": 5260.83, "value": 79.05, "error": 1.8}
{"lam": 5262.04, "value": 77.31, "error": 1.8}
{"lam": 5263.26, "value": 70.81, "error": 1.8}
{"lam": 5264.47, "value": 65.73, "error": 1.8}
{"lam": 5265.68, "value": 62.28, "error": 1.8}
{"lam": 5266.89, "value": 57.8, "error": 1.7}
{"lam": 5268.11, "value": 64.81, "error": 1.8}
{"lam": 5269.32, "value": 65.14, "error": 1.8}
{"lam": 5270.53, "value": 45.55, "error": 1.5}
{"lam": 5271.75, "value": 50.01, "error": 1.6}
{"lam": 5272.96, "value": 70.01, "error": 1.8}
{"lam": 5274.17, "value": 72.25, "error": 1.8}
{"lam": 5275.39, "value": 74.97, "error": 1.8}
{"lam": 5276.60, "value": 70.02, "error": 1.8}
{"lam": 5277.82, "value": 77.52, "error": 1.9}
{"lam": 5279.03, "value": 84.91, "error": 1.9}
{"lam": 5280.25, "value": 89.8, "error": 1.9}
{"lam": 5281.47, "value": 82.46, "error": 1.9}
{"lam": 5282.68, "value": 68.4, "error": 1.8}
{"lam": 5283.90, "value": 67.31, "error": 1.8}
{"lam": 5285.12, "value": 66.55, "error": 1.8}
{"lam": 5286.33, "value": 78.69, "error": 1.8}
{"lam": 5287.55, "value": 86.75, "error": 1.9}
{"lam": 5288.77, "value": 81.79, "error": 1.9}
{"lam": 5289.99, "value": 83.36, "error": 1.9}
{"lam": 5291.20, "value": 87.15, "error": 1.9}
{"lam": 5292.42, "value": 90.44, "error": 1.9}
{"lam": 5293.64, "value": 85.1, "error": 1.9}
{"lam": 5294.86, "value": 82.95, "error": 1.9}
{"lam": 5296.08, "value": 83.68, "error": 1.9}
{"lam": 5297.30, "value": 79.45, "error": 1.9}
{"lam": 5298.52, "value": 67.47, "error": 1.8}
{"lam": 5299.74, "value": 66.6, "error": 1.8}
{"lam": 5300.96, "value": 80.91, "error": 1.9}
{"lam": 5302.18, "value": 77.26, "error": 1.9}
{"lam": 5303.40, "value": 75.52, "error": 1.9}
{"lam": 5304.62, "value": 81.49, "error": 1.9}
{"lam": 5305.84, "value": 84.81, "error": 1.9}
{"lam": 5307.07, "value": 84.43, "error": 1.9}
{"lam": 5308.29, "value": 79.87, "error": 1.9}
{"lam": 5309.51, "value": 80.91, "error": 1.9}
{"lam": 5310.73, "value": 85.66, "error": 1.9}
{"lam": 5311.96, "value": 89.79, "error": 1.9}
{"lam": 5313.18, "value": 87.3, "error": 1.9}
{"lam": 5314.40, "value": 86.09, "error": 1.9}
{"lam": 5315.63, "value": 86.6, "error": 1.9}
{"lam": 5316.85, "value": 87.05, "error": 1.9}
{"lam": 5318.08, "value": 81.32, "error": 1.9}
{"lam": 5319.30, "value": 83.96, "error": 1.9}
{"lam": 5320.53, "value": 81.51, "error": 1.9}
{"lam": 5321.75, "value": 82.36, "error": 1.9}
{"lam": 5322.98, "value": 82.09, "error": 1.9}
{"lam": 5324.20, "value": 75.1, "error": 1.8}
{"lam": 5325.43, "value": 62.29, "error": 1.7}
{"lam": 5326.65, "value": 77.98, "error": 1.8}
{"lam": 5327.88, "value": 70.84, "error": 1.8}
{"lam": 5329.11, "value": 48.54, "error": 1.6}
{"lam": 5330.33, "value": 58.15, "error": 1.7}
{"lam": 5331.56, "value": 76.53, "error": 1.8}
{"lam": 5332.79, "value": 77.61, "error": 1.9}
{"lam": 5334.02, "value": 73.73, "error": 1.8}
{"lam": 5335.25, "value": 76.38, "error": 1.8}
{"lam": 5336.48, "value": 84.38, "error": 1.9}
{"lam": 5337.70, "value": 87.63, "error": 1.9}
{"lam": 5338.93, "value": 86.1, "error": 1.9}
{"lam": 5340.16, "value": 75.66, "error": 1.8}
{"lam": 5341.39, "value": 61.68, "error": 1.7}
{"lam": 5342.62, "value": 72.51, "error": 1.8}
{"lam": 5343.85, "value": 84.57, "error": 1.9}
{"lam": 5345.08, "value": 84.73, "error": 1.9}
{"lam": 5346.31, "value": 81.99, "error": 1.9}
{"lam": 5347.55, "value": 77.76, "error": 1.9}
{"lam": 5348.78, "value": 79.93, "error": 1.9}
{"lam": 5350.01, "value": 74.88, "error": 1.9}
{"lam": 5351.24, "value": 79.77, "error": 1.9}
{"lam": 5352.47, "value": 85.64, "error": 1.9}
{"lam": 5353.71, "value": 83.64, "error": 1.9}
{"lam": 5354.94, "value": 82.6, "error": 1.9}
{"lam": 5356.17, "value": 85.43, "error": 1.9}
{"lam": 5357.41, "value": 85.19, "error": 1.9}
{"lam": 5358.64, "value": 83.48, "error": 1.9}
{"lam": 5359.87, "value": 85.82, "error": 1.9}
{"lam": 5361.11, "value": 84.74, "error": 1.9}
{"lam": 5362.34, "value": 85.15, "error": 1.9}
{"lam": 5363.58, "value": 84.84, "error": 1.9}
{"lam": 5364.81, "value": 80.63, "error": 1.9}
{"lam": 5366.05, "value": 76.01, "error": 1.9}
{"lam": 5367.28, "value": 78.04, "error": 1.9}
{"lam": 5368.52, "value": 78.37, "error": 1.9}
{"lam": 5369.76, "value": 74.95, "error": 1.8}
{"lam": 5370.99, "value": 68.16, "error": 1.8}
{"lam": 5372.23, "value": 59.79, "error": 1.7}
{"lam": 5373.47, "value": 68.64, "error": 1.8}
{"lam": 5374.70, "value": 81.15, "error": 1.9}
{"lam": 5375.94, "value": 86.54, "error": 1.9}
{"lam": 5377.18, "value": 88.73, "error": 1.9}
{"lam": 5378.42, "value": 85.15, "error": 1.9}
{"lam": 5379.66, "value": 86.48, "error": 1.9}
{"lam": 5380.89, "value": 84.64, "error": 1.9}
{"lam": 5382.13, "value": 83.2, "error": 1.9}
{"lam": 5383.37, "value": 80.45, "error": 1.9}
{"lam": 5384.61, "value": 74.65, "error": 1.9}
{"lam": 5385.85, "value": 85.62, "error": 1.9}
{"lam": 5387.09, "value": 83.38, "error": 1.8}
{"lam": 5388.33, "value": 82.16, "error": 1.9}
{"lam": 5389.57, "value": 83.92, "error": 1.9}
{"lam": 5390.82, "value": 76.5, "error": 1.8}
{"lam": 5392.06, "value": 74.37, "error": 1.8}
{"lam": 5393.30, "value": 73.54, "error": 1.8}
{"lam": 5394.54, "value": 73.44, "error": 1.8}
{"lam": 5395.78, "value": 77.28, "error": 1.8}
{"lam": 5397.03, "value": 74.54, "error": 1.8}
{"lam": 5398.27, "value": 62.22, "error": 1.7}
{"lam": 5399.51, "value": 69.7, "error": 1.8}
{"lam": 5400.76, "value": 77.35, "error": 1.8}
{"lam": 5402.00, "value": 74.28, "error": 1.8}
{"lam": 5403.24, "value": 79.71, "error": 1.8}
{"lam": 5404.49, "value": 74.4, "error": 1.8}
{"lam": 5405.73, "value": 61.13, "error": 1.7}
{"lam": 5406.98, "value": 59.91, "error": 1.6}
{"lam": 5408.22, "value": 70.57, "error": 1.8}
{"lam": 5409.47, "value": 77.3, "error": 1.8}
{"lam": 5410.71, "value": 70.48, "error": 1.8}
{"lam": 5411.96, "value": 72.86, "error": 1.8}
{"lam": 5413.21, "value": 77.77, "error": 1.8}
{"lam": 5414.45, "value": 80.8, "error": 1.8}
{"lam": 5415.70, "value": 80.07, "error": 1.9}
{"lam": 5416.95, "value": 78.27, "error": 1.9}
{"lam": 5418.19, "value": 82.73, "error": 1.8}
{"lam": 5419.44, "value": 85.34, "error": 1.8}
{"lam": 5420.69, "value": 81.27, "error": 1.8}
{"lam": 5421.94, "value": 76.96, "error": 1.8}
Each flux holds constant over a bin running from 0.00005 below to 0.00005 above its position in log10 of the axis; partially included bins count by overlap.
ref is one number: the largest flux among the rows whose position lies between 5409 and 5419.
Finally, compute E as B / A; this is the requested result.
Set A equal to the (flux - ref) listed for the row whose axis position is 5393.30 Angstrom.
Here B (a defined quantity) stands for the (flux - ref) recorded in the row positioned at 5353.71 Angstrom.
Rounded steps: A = -9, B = 1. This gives -0.1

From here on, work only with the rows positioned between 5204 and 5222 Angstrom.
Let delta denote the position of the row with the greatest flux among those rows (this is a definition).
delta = 5213.80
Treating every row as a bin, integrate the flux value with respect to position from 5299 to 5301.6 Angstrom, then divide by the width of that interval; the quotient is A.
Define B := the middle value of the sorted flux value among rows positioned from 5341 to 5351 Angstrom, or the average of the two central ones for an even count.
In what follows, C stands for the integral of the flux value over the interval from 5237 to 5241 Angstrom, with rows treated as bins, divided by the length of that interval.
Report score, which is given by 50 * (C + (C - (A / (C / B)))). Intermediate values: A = 74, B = 79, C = 81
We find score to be 4563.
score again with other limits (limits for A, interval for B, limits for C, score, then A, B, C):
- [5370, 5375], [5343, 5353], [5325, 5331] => 1982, 69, 81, 64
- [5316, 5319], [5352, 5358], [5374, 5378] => 4286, 84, 85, 85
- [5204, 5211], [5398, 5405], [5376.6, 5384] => 5810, 61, 74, 85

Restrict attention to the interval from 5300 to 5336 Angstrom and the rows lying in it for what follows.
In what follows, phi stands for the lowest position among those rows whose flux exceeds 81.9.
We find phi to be 5305.84 Angstrom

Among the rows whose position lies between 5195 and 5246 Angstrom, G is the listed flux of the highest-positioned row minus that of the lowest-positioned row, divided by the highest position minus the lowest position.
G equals 0.3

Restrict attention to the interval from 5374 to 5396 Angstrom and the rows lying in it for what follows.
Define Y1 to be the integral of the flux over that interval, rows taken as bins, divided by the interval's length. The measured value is 81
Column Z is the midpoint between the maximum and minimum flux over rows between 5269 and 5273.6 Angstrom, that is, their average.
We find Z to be 57.8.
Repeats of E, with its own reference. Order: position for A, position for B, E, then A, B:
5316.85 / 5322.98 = -0.1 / 4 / -1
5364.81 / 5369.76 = 3.7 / -2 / -8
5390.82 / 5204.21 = 1.3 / -6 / -8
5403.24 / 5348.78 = 0.9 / -3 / -3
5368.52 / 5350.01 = 1.8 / -4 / -8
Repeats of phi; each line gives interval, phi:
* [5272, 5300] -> 5279.03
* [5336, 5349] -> 5336.48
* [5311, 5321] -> 5311.96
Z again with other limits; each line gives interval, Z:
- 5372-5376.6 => 73.2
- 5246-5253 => 77.9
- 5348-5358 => 80.3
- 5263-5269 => 64.3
